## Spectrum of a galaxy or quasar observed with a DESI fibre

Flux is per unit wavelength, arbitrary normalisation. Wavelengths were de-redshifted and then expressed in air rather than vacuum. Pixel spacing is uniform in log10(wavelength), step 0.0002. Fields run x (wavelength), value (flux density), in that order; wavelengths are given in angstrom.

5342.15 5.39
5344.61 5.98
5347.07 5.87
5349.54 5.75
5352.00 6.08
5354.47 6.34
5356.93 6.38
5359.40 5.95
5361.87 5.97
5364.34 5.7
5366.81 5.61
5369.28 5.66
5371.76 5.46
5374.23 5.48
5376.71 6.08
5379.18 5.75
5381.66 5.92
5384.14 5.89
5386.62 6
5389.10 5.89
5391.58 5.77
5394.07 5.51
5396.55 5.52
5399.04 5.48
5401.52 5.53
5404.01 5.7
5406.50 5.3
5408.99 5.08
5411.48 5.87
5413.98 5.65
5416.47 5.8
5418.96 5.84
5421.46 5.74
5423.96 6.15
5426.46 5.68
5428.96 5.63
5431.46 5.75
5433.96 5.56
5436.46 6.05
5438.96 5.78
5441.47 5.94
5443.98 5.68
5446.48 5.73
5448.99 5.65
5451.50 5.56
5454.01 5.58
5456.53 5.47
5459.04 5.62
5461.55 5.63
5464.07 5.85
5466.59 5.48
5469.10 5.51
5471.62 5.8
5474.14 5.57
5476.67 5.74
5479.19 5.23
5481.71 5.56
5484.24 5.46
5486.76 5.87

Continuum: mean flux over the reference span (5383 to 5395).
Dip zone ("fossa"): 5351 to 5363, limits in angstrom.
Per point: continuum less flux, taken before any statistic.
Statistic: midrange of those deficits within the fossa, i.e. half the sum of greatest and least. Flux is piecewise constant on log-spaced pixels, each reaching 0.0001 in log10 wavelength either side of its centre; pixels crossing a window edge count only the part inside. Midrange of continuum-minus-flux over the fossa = -0.35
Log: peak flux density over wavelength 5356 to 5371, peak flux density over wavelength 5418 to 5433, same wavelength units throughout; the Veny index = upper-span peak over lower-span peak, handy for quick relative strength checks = 0.96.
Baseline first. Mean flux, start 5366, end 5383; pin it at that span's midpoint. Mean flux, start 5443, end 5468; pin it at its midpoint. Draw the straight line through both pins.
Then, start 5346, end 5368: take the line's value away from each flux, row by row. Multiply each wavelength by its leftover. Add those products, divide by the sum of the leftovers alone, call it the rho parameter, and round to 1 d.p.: 5355.0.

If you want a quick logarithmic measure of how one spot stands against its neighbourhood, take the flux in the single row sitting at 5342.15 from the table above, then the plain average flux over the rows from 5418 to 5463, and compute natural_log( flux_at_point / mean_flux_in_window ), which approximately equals -0.06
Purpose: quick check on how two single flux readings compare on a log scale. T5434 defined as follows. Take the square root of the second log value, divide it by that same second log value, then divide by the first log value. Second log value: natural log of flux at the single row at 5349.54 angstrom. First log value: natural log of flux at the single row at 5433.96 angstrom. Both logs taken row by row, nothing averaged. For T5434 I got 0.441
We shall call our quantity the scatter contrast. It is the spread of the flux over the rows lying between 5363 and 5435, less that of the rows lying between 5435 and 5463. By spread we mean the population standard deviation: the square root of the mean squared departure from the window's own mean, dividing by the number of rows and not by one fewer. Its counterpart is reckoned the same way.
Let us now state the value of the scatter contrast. 0.062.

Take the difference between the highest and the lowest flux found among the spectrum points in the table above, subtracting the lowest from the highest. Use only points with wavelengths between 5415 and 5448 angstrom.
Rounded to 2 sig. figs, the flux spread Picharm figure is 0.59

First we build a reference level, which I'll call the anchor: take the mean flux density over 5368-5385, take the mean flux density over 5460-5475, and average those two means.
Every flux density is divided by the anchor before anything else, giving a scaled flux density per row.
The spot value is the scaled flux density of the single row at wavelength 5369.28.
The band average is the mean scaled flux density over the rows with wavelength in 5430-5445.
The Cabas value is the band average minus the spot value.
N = 0.023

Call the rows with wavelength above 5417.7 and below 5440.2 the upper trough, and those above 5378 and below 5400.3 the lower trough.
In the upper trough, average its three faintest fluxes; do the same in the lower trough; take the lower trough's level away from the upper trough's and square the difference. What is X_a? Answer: 0.01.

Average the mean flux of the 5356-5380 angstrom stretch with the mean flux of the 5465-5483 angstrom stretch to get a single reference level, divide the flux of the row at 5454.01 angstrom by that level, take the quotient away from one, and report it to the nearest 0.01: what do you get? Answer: 0.02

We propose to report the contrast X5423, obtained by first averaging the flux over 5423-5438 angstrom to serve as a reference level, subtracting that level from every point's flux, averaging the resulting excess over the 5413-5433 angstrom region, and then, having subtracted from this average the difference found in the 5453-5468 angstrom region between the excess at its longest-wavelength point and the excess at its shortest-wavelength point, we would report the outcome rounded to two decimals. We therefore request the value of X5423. 0.08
